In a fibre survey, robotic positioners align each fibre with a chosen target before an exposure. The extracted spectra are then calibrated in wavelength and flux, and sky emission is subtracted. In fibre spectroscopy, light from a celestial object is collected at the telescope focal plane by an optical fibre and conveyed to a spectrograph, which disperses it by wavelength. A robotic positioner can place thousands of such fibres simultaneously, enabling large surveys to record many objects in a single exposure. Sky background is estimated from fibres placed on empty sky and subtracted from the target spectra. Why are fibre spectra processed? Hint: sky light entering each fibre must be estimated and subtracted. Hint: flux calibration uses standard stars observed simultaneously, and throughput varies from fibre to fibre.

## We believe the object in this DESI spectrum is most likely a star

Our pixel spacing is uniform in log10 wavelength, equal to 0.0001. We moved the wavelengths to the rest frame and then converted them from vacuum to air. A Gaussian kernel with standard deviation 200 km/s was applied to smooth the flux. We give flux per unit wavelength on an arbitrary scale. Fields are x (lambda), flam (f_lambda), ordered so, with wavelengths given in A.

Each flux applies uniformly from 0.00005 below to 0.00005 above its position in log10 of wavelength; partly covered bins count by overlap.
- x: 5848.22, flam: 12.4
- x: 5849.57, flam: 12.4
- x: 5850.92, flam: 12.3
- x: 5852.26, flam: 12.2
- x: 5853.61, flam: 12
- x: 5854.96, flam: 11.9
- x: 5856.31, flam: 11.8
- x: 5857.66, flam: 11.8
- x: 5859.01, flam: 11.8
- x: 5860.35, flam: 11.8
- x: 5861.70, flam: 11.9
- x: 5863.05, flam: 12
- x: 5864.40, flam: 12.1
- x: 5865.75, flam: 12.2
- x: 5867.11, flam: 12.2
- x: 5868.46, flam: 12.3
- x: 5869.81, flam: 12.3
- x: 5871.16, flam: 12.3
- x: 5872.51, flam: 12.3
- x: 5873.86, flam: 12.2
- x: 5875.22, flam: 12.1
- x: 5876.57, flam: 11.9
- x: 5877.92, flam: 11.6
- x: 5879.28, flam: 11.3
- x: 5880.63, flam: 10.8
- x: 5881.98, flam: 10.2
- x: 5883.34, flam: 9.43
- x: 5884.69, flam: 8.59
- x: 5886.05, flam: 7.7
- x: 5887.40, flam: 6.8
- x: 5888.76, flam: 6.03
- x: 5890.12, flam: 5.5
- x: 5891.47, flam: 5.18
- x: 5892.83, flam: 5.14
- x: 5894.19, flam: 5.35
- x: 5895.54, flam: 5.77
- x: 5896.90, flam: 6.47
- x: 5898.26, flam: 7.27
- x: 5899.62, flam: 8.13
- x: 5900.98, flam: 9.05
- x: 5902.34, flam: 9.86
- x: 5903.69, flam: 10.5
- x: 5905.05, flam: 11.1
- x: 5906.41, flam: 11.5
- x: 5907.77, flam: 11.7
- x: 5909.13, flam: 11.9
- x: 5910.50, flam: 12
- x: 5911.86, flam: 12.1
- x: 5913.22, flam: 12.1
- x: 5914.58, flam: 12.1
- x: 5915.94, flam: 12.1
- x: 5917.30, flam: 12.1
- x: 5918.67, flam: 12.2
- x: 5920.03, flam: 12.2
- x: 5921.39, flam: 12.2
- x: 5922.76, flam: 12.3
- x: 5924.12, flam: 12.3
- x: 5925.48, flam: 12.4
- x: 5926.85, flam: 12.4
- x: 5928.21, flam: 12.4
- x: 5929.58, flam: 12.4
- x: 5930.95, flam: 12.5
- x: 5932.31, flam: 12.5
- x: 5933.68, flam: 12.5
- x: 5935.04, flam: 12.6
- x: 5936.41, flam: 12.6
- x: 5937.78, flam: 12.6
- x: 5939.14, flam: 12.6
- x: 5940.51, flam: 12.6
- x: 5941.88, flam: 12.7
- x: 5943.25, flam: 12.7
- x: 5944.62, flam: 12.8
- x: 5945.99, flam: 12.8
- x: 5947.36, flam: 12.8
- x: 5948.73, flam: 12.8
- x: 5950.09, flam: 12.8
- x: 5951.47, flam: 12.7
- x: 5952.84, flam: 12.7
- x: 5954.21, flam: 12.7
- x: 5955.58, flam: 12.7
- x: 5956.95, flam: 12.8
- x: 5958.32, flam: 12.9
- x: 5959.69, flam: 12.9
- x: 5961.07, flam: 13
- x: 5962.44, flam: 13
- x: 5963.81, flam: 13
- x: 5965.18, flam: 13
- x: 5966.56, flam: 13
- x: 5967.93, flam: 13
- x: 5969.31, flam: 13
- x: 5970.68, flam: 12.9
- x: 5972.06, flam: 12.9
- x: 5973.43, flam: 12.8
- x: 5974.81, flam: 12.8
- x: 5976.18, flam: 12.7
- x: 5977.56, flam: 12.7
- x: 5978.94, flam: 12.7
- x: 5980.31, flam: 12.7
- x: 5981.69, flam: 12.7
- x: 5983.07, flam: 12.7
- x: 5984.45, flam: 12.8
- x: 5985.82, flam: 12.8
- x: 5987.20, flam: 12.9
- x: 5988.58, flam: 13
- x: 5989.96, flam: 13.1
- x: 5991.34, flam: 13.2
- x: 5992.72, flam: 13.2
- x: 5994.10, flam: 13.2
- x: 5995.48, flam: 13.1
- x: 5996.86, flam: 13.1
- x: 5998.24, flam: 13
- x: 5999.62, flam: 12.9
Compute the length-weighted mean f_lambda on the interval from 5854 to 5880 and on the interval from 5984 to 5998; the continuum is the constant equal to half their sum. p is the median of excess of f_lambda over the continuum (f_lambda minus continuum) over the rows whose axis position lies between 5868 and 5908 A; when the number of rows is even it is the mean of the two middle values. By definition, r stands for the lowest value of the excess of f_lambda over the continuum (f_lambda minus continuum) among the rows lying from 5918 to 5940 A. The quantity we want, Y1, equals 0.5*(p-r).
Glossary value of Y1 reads -1.1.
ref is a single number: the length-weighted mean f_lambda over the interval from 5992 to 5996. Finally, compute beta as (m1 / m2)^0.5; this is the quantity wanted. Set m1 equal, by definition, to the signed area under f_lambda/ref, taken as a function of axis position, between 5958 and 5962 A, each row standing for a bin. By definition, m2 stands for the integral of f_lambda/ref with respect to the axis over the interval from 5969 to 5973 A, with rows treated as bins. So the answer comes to 1.0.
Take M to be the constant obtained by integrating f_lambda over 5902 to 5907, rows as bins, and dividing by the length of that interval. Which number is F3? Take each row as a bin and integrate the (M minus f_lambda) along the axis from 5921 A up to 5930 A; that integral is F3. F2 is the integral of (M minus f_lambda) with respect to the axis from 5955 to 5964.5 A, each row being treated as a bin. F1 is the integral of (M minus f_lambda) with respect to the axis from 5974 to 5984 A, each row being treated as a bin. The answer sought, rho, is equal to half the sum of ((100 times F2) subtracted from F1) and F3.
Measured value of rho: 981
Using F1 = -19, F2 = -20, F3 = -13.9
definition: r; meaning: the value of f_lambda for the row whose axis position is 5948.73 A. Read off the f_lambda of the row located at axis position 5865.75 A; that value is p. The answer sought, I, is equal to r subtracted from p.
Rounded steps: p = 12.2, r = 12.8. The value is -0.60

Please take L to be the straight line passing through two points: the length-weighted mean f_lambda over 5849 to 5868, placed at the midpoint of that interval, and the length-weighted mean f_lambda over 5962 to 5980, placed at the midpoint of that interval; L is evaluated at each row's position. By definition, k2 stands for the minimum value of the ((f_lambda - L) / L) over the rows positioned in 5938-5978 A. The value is -0.018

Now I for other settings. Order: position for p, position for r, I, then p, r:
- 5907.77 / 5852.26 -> -0.50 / 11.7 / 12.2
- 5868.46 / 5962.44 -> -0.70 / 12.3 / 13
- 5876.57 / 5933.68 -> -0.60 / 11.9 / 12.5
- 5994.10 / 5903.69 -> 2.70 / 13.2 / 10.5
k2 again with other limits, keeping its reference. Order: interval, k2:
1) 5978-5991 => -0.021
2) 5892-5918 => -0.582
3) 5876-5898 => -0.582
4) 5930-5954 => -0.008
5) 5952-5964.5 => -0.005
